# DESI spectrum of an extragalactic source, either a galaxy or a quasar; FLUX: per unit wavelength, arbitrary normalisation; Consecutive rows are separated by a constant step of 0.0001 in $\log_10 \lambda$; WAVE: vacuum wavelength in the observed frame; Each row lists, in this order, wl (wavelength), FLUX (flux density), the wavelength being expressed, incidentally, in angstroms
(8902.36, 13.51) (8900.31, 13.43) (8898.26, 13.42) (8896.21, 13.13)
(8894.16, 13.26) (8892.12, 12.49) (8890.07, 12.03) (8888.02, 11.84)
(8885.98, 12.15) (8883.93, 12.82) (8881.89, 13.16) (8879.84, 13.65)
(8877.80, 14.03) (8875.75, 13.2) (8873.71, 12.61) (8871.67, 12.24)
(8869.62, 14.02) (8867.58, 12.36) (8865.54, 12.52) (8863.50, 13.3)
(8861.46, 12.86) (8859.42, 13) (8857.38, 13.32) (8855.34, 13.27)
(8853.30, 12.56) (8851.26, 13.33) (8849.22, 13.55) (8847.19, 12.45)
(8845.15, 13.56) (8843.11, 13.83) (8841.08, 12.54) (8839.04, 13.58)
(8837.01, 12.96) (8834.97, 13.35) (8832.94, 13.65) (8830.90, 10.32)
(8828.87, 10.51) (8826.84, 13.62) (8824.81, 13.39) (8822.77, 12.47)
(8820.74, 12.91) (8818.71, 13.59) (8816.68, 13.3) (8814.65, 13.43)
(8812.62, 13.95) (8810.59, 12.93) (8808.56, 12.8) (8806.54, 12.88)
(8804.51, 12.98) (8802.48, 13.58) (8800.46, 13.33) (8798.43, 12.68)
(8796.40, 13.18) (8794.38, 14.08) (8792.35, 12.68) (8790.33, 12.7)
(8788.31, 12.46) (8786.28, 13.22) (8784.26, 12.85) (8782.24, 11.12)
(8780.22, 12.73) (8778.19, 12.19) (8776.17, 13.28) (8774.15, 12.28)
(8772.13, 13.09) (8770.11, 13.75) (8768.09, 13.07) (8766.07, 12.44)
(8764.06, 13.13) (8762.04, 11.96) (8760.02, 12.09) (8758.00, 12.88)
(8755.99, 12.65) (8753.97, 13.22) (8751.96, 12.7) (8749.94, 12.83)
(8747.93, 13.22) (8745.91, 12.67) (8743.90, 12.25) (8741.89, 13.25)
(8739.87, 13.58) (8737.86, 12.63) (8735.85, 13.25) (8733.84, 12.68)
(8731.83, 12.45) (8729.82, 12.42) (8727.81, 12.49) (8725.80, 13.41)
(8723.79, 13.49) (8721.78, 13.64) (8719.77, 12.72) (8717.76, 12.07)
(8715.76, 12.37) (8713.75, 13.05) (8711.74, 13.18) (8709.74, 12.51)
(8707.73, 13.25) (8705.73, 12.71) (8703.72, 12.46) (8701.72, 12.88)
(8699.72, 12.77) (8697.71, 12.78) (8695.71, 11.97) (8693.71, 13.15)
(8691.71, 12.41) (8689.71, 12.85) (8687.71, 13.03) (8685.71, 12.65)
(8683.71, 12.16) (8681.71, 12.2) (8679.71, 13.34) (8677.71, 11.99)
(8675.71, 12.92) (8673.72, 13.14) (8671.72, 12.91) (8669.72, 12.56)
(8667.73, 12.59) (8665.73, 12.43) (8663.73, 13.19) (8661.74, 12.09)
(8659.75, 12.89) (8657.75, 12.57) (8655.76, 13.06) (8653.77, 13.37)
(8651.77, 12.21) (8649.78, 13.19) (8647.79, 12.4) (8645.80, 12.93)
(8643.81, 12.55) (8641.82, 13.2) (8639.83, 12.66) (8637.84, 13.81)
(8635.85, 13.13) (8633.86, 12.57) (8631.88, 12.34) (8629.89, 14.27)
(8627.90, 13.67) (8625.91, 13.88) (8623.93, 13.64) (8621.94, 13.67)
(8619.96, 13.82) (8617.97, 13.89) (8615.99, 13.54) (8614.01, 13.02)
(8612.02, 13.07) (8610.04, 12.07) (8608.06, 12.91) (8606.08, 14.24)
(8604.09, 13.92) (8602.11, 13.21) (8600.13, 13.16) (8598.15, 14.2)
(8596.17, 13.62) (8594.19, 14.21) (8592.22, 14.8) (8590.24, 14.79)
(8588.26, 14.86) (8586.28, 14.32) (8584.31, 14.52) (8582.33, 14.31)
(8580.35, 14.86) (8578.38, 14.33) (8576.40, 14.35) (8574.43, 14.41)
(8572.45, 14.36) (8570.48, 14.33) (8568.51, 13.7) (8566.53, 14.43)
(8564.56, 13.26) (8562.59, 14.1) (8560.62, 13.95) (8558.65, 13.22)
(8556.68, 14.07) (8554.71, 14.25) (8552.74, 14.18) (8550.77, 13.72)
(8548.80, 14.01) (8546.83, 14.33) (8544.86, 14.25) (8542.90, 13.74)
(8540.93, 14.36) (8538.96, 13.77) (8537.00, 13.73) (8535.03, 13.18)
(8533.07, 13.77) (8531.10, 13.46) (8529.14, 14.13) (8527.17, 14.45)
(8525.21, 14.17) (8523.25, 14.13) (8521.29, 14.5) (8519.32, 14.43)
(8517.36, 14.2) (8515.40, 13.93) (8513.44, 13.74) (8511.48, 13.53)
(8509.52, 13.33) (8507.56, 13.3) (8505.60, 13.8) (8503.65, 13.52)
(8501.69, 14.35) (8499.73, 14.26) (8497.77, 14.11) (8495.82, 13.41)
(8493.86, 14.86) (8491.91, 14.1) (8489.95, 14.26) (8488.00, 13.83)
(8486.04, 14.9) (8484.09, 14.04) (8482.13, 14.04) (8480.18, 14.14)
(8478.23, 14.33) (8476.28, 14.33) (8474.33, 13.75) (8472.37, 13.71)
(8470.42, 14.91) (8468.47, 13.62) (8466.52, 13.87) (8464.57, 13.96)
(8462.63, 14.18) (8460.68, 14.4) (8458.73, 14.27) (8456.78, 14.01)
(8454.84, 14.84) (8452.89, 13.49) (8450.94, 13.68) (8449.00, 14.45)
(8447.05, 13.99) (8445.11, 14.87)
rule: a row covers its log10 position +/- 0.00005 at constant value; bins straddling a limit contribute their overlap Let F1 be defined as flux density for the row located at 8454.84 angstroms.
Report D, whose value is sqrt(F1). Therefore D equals 3.85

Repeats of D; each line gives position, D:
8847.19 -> 3.53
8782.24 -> 3.33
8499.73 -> 3.78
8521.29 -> 3.81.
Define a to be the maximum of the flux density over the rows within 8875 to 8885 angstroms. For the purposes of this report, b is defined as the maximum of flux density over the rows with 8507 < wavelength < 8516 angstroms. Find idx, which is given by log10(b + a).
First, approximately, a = 14.03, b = 13.93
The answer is 1.447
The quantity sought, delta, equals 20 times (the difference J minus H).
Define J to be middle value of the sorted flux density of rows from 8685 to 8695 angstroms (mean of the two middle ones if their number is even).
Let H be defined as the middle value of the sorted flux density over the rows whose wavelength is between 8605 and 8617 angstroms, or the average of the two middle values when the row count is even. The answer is -4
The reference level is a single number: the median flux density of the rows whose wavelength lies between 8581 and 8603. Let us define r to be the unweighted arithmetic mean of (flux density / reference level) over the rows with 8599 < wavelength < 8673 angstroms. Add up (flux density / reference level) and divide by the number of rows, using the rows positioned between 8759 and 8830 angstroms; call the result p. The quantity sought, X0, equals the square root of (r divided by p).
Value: 1.01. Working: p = 0.90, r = 0.915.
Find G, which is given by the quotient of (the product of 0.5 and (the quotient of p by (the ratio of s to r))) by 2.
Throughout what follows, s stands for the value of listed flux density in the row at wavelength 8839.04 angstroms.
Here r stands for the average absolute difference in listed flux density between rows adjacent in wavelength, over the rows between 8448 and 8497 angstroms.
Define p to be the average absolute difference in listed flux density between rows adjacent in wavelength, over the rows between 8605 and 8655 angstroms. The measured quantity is 0.006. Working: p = 0.62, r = 0.52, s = 13.58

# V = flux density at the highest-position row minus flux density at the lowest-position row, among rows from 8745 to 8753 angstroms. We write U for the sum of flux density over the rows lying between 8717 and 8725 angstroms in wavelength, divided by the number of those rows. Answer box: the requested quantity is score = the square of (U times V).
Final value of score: 0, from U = 13.0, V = 0.03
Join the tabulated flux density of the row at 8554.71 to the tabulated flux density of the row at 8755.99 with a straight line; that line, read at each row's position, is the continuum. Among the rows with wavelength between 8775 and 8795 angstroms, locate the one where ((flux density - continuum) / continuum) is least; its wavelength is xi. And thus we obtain 8782.24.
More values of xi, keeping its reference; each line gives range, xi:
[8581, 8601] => 8600.13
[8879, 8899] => 8888.02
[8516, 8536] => 8535.03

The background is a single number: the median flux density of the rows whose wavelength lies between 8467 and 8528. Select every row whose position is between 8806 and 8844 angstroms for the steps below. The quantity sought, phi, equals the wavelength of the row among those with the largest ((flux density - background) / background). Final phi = 8812.62 angstroms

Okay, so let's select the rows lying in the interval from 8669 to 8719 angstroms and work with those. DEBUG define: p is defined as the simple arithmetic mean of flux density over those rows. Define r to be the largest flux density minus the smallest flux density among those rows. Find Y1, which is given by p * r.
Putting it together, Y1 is 17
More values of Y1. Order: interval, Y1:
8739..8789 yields 34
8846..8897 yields 28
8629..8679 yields 29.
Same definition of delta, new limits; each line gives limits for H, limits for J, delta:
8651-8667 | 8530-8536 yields 15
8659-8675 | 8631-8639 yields 2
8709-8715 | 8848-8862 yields 4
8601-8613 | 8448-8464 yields 22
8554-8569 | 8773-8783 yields -35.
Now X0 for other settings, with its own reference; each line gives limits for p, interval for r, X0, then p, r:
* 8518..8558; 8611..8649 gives 0.97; 0.98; 0.927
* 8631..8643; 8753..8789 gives 0.99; 0.91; 0.887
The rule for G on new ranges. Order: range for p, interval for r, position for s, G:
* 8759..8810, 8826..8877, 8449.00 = 0.010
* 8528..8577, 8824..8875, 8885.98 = 0.008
